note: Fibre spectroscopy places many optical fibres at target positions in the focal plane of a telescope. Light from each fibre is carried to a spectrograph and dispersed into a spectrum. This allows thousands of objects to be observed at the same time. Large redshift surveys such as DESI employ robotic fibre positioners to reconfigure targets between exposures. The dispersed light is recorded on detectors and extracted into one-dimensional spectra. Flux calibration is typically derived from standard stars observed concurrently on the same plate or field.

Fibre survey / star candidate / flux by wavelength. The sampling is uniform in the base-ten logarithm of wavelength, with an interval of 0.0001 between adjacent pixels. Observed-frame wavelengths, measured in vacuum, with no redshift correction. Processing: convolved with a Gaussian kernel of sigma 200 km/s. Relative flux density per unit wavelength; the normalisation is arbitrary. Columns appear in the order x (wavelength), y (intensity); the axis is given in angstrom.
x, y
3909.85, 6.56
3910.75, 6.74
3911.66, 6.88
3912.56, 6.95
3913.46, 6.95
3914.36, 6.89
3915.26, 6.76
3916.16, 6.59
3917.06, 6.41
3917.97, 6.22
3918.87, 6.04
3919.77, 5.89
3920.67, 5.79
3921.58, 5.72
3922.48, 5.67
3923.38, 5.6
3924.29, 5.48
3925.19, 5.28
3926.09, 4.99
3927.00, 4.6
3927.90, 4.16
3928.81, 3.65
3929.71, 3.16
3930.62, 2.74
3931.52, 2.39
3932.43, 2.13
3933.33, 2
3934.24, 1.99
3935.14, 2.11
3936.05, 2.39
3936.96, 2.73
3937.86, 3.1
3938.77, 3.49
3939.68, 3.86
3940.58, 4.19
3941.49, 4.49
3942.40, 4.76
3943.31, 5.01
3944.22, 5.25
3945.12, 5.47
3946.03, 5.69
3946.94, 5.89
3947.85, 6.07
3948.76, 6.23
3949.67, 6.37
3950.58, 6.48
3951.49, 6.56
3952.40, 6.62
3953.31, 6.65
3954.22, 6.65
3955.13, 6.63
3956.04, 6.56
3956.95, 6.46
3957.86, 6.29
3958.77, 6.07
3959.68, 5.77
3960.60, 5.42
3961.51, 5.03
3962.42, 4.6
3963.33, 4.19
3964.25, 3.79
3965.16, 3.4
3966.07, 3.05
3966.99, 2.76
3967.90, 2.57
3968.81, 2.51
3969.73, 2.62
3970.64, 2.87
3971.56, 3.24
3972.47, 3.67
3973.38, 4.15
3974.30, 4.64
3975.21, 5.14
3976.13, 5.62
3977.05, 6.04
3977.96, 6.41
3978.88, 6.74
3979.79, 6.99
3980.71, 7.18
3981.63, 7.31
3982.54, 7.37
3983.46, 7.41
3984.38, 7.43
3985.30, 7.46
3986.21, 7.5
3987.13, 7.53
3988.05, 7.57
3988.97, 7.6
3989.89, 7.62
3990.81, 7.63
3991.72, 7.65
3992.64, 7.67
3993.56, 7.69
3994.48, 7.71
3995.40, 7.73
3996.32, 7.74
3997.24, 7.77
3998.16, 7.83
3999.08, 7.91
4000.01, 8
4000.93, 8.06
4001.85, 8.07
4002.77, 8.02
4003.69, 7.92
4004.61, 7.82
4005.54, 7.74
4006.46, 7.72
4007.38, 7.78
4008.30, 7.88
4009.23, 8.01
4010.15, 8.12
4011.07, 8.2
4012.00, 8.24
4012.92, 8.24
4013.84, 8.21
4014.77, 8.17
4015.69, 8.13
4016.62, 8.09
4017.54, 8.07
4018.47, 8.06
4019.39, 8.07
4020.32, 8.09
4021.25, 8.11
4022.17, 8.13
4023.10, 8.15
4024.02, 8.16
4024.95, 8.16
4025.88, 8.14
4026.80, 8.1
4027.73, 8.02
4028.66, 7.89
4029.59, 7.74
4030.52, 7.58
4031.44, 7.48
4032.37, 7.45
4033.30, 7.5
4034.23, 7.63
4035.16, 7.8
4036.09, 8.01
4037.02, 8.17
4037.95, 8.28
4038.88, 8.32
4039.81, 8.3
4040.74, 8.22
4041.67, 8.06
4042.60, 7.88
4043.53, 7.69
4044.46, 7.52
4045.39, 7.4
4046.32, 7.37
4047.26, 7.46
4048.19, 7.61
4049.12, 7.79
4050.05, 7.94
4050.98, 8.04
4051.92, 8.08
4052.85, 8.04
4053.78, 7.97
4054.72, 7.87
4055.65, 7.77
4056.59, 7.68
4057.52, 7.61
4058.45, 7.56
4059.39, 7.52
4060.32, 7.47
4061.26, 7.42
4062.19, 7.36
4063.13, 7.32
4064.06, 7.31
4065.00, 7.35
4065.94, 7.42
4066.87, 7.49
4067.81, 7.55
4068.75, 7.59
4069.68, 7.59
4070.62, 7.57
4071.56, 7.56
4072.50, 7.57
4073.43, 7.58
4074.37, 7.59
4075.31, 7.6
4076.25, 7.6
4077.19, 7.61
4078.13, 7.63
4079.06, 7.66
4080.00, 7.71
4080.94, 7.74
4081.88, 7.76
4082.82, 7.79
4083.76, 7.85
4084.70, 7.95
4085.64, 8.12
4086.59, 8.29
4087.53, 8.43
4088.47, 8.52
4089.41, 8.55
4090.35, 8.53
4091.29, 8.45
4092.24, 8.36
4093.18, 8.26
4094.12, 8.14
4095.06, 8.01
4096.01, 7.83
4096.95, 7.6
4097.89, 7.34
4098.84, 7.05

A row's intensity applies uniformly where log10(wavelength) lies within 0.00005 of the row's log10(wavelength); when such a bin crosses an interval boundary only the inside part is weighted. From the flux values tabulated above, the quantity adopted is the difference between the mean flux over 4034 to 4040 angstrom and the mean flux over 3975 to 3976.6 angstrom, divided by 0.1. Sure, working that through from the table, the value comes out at 27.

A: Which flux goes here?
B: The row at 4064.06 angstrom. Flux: 7.31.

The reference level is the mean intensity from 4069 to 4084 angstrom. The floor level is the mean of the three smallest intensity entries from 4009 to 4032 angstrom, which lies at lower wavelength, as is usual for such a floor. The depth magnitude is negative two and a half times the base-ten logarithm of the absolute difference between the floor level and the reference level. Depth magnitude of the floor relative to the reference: 3.2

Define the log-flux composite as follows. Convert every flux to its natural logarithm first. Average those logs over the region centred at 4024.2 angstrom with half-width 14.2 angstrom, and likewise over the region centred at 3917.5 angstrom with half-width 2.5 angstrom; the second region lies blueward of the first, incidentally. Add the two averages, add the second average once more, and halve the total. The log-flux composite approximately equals 2.88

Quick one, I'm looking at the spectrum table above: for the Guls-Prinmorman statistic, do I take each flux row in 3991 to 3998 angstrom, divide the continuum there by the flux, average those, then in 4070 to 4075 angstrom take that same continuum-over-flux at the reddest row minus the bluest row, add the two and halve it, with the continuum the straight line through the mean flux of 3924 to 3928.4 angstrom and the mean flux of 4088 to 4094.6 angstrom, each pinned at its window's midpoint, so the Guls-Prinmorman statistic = 0.42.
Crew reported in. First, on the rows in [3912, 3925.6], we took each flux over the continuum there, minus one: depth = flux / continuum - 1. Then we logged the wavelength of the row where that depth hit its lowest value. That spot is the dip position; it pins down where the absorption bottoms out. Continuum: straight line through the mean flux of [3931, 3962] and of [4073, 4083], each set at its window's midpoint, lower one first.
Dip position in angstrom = 3925.19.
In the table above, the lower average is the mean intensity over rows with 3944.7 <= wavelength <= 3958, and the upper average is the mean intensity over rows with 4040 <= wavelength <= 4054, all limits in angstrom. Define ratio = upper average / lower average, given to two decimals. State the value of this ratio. 1.24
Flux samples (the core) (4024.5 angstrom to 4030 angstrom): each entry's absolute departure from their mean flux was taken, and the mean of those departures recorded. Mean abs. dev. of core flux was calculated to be 0.13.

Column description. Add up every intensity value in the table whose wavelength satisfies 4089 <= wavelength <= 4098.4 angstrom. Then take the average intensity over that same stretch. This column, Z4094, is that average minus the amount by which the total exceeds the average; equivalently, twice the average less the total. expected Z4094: -65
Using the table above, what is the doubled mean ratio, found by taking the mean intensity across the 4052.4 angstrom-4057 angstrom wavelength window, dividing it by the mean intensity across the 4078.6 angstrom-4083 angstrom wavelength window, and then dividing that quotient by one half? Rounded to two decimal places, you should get 2.03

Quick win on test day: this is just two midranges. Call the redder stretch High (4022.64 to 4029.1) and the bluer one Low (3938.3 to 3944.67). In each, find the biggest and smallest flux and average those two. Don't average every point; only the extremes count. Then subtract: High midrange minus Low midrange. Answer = 3.7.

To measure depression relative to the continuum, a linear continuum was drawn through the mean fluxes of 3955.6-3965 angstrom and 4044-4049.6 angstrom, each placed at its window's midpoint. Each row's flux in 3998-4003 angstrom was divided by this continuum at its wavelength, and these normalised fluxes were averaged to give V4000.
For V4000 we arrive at 1.25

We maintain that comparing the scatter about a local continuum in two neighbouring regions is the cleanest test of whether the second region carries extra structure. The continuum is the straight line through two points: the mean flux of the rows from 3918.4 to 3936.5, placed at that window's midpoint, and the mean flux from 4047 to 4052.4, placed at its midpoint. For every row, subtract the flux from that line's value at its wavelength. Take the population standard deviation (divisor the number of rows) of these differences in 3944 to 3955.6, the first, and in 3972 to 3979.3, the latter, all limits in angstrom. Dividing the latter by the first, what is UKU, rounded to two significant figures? 2.6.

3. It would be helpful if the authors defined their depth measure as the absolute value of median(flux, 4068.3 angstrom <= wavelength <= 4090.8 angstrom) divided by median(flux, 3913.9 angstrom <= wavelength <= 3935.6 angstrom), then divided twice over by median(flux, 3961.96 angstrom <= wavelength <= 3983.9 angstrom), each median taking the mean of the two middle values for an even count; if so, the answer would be 0.074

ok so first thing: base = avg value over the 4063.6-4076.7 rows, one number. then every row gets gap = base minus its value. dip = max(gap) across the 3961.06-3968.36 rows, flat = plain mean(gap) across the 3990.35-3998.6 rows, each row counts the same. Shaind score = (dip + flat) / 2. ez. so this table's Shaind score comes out 2.38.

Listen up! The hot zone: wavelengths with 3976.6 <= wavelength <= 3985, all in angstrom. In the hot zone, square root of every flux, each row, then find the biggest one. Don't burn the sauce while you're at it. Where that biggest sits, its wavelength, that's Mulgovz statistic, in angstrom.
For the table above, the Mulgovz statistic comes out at 3984.38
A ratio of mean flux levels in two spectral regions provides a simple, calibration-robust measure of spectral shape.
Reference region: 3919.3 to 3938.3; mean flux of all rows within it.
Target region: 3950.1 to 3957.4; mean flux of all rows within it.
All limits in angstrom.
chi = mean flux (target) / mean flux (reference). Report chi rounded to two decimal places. 1.69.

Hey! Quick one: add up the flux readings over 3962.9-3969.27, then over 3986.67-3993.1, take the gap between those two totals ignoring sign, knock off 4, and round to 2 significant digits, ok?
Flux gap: 27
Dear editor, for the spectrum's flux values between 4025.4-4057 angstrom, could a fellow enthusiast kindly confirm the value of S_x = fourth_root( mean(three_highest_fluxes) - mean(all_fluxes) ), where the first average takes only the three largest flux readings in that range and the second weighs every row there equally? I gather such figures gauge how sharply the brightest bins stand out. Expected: 0.82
